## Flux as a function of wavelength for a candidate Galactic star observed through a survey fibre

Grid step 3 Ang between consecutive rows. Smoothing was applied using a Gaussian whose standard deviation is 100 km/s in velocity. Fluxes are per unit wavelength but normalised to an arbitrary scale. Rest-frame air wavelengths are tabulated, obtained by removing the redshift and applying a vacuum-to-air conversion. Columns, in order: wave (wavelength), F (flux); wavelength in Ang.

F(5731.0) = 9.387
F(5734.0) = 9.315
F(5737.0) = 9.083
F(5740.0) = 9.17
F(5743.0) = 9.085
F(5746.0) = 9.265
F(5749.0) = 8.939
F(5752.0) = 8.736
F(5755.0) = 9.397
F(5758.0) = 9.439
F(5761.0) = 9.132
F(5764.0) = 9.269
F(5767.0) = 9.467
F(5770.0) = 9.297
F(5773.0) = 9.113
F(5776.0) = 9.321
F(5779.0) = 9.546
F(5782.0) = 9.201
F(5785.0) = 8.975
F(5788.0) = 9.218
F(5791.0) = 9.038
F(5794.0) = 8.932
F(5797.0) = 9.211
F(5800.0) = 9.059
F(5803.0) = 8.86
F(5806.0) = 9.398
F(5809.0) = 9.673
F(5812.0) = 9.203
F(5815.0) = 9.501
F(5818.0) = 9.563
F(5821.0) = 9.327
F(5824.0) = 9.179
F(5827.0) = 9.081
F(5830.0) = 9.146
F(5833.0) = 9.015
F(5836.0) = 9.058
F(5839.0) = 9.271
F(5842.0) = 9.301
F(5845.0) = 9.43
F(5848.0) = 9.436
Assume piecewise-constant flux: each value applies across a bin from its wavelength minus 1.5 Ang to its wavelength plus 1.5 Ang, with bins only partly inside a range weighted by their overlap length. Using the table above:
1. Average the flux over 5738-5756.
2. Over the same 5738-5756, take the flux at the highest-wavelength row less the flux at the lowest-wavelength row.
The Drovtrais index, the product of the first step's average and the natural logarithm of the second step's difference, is -13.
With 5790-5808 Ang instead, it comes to -9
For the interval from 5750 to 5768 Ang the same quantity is -3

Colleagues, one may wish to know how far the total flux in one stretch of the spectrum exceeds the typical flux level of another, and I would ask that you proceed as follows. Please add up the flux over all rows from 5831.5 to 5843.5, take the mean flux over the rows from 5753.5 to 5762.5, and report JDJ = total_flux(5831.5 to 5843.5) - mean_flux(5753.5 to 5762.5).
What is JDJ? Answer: 27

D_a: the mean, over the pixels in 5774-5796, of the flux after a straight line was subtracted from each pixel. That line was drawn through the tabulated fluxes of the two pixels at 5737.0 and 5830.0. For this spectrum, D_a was 0.06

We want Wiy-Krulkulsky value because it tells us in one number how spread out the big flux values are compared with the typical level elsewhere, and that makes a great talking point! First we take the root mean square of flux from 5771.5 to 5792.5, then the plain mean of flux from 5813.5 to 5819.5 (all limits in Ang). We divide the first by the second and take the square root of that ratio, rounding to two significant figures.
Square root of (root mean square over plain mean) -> 0.98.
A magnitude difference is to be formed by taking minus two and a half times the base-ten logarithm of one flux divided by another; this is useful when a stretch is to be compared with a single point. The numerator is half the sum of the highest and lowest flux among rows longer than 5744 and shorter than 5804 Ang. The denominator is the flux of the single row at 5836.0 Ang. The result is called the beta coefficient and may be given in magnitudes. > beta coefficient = -0.010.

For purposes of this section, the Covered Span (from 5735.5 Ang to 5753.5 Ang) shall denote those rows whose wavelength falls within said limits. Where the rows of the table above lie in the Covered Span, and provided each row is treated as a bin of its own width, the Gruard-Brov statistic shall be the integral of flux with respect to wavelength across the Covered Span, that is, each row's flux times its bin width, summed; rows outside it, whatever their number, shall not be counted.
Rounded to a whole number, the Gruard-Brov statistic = 163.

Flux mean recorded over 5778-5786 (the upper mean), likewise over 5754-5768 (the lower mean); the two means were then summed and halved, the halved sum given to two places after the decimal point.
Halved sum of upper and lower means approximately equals 9.29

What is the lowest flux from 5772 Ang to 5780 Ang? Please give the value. 9.113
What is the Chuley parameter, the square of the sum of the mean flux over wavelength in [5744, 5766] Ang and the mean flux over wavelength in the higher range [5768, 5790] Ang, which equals 339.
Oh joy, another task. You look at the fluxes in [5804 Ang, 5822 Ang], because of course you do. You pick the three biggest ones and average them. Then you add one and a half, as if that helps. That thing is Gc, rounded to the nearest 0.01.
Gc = 11.08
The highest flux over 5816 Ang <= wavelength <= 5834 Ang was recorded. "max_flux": 9.563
